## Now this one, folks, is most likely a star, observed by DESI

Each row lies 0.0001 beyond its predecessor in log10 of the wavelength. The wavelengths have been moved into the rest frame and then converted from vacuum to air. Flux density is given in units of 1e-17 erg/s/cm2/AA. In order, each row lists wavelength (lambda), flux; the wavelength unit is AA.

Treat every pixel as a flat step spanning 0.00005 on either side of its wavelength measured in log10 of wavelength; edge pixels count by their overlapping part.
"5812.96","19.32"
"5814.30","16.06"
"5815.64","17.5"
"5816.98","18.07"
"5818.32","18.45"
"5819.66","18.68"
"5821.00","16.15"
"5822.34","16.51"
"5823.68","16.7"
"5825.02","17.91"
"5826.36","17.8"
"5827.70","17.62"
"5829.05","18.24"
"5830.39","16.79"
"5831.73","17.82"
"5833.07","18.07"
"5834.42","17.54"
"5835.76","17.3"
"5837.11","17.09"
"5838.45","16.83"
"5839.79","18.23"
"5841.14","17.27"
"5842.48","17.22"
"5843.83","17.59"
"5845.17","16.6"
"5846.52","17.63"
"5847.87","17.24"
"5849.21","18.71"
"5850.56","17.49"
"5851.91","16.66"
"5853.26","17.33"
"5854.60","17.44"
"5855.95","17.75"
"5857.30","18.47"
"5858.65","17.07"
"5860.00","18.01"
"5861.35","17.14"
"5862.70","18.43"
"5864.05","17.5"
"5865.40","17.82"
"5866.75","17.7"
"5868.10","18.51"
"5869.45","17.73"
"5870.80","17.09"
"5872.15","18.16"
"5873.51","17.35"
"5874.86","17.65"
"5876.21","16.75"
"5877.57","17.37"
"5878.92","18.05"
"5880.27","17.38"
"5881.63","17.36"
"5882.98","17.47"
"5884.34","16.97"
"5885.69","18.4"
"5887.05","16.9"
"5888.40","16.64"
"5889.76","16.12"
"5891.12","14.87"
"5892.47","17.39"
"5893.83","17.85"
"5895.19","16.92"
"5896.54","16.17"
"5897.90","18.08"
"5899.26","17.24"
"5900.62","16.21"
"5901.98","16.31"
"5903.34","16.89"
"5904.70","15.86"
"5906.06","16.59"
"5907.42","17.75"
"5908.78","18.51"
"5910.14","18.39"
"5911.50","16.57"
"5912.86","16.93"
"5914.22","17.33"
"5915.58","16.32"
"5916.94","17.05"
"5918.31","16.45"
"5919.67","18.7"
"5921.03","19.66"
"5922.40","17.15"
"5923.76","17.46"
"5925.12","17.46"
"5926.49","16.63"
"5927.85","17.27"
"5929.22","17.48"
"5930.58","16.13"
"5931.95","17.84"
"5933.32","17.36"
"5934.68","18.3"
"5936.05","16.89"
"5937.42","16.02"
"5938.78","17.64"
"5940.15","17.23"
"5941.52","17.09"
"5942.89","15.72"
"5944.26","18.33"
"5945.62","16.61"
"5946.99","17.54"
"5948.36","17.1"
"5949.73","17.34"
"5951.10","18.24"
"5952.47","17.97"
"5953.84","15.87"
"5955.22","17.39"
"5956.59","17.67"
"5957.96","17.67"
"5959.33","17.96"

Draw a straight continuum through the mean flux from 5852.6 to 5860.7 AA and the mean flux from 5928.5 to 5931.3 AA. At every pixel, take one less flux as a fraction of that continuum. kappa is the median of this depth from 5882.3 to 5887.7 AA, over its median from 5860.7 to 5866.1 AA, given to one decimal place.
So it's -1.8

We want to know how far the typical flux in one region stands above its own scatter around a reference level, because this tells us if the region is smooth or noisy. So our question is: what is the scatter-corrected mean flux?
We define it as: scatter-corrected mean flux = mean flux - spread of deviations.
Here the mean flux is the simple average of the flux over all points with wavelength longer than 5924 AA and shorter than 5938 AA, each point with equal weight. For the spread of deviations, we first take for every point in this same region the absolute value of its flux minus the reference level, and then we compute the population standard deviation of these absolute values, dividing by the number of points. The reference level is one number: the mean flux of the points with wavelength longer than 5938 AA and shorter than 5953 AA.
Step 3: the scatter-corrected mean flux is 16.7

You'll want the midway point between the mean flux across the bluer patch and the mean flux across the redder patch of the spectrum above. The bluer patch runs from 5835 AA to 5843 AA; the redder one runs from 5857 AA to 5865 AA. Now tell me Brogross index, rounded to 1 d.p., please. 17.5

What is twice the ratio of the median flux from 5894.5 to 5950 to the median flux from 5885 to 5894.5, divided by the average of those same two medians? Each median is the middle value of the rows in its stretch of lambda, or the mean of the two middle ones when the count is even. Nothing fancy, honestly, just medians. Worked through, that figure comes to 0.119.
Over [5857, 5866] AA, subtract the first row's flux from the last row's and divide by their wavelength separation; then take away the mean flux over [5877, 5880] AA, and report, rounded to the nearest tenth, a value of -17.8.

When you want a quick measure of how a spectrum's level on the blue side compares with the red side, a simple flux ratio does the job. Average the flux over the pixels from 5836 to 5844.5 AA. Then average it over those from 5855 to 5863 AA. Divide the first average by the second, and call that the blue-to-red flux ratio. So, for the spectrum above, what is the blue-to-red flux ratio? 0.98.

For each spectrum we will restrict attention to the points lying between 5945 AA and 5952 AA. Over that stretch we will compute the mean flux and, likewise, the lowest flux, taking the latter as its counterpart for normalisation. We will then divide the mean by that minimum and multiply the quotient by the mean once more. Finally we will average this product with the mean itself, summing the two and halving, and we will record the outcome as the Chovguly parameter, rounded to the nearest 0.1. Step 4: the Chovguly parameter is 17.8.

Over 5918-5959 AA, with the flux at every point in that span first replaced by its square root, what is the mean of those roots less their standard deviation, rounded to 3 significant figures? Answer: 4.06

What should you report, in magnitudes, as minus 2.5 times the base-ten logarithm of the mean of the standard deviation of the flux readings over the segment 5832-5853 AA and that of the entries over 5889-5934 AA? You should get 0.3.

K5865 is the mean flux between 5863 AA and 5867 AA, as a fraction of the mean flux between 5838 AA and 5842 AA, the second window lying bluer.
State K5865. 1.01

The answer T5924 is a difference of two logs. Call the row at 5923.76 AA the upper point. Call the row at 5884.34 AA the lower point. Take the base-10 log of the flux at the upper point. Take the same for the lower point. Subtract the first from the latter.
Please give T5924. -0.012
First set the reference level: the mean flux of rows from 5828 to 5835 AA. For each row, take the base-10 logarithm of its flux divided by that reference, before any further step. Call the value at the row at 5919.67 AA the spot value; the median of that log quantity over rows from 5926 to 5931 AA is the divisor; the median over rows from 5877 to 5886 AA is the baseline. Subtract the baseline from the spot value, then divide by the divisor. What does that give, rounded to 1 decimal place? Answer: -1.7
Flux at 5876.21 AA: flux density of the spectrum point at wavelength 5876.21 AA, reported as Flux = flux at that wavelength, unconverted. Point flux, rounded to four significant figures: 16.75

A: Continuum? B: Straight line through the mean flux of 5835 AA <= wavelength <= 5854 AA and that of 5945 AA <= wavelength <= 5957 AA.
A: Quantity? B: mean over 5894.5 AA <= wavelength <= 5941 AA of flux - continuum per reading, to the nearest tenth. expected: -0.1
